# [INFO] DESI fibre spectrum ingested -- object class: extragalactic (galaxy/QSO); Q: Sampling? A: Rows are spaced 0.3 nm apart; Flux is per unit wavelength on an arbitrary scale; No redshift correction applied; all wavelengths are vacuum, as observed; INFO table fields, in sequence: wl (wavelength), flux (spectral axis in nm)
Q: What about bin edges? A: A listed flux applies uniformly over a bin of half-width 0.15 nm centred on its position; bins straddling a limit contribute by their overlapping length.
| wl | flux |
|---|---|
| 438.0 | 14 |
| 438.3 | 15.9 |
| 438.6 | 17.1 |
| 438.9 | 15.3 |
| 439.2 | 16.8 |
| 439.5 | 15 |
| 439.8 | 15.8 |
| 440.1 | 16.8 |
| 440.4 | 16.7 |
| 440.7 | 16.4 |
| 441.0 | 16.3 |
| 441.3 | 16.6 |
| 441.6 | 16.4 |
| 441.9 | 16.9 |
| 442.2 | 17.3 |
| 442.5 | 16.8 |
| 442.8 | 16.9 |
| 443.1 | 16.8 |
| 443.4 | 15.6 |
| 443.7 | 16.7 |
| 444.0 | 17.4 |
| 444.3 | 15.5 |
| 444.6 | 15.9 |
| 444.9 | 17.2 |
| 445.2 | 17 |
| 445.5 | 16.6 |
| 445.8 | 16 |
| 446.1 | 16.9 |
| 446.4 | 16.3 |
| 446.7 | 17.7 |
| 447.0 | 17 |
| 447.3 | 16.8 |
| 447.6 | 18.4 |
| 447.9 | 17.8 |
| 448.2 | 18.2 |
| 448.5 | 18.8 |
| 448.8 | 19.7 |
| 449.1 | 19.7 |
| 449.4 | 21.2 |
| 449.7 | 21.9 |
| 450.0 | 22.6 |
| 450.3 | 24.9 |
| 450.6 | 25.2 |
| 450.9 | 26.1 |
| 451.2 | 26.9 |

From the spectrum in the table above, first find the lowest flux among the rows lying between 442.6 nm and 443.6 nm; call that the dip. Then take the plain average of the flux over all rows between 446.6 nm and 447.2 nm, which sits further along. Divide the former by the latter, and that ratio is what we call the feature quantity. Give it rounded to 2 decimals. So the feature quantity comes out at 0.90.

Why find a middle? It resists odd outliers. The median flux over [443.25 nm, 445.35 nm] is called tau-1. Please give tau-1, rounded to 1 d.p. 16.7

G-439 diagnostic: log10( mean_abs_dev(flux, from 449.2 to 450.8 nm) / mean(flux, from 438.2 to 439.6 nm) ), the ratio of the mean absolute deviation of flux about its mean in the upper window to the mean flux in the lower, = -1.0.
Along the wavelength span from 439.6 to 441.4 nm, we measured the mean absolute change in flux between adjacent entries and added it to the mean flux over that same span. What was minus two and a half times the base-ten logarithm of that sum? -3.06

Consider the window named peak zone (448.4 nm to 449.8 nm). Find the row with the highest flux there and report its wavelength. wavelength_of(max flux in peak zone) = 449.7 nm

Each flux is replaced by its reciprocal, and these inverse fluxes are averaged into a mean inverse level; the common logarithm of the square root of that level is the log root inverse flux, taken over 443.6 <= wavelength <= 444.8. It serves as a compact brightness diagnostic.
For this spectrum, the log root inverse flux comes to -0.607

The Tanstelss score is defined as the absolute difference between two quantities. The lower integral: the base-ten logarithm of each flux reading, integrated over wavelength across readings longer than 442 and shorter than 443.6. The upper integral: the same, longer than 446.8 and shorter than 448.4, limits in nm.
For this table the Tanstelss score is 0.04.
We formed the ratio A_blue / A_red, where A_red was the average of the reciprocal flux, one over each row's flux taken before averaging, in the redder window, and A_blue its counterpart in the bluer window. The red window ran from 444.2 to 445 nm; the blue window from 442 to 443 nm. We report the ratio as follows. 0.95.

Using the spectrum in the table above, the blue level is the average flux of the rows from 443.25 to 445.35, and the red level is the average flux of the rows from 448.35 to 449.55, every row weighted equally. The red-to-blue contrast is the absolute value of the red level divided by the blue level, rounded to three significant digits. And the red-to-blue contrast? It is 1.21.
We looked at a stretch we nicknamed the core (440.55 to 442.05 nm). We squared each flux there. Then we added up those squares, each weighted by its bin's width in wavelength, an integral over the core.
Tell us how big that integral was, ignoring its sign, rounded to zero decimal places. 409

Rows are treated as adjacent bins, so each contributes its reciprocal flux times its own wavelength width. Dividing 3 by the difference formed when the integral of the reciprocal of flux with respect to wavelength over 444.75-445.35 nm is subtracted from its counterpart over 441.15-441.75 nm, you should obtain 2351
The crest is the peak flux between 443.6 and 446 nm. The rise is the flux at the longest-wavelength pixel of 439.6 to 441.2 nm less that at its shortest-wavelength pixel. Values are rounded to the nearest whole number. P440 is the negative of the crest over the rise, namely -35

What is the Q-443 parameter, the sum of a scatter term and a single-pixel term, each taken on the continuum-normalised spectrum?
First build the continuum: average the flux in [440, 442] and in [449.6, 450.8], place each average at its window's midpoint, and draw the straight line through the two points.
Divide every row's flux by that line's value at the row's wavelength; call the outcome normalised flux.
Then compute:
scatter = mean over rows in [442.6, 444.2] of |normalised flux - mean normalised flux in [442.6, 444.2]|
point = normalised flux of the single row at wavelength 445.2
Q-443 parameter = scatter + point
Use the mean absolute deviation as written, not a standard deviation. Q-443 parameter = 0.88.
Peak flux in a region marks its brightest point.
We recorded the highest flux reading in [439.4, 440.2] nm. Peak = 16.8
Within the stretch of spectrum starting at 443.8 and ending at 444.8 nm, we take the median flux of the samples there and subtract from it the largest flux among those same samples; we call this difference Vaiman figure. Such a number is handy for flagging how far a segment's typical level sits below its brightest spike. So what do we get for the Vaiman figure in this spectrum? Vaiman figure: -1.50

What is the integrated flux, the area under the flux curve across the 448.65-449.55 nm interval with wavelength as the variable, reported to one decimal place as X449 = 18.2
